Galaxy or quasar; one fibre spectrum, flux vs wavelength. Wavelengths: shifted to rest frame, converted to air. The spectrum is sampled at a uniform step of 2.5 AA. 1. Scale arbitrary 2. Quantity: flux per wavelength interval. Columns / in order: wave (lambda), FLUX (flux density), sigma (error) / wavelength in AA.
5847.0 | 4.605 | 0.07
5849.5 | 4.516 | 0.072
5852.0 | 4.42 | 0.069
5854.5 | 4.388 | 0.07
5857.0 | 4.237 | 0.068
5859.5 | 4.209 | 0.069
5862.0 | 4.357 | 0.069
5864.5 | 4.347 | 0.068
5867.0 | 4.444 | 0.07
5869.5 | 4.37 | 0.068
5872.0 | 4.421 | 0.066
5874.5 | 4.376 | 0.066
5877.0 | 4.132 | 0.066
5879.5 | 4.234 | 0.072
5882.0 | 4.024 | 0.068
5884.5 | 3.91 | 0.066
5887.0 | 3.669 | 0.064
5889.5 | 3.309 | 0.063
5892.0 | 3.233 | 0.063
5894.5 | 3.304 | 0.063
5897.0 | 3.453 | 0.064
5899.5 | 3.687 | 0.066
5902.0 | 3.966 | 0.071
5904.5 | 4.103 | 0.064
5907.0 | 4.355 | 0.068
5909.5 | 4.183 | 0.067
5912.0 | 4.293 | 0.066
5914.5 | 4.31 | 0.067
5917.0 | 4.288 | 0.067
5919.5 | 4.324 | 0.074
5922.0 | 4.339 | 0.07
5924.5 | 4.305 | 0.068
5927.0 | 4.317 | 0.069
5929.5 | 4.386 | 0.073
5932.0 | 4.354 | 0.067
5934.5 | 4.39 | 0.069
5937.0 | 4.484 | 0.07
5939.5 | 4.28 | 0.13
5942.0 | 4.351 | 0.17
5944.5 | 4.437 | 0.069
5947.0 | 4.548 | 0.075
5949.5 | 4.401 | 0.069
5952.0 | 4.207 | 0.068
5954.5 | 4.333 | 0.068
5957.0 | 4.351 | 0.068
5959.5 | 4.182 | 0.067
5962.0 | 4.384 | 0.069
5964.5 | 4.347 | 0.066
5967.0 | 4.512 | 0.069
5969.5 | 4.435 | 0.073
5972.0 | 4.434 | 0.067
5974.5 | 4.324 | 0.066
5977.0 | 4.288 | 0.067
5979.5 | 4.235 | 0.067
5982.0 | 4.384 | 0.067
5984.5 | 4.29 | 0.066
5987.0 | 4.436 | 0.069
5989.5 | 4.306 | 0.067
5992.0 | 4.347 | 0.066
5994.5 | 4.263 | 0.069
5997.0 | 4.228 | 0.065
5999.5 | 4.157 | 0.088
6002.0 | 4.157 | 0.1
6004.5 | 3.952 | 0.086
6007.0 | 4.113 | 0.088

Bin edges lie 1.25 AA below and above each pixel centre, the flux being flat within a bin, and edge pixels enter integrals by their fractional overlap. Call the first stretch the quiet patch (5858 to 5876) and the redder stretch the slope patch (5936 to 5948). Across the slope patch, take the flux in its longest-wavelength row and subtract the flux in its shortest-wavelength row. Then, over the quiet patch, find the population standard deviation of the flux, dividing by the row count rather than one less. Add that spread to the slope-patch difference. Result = 0.13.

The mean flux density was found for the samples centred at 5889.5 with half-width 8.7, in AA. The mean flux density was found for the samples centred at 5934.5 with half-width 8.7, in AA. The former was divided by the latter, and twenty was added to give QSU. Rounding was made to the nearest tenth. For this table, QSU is 20.8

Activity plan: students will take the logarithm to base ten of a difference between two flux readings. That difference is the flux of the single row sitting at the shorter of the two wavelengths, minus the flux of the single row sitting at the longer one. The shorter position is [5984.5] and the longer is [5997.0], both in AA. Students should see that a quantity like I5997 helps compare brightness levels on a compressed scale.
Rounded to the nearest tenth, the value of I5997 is -1.2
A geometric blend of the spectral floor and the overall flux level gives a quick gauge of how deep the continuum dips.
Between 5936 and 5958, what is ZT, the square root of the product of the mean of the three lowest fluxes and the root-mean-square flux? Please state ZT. 4.33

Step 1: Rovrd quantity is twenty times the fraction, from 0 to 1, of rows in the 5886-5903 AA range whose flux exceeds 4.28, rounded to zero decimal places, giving 0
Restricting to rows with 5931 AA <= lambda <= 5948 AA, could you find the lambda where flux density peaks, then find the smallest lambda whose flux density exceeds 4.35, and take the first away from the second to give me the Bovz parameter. -15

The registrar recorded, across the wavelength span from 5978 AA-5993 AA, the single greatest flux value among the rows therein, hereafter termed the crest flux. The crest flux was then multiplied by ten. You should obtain 44.4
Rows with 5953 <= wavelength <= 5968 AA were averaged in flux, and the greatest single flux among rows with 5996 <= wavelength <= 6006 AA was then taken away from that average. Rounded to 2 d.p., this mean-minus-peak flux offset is 0.12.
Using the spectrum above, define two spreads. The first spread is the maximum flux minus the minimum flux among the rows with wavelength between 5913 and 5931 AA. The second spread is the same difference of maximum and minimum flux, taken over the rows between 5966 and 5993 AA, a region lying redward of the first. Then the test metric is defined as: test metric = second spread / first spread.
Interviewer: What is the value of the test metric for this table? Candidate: 2.83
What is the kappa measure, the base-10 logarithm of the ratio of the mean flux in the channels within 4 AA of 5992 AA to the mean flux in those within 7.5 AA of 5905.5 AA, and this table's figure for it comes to 0.02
